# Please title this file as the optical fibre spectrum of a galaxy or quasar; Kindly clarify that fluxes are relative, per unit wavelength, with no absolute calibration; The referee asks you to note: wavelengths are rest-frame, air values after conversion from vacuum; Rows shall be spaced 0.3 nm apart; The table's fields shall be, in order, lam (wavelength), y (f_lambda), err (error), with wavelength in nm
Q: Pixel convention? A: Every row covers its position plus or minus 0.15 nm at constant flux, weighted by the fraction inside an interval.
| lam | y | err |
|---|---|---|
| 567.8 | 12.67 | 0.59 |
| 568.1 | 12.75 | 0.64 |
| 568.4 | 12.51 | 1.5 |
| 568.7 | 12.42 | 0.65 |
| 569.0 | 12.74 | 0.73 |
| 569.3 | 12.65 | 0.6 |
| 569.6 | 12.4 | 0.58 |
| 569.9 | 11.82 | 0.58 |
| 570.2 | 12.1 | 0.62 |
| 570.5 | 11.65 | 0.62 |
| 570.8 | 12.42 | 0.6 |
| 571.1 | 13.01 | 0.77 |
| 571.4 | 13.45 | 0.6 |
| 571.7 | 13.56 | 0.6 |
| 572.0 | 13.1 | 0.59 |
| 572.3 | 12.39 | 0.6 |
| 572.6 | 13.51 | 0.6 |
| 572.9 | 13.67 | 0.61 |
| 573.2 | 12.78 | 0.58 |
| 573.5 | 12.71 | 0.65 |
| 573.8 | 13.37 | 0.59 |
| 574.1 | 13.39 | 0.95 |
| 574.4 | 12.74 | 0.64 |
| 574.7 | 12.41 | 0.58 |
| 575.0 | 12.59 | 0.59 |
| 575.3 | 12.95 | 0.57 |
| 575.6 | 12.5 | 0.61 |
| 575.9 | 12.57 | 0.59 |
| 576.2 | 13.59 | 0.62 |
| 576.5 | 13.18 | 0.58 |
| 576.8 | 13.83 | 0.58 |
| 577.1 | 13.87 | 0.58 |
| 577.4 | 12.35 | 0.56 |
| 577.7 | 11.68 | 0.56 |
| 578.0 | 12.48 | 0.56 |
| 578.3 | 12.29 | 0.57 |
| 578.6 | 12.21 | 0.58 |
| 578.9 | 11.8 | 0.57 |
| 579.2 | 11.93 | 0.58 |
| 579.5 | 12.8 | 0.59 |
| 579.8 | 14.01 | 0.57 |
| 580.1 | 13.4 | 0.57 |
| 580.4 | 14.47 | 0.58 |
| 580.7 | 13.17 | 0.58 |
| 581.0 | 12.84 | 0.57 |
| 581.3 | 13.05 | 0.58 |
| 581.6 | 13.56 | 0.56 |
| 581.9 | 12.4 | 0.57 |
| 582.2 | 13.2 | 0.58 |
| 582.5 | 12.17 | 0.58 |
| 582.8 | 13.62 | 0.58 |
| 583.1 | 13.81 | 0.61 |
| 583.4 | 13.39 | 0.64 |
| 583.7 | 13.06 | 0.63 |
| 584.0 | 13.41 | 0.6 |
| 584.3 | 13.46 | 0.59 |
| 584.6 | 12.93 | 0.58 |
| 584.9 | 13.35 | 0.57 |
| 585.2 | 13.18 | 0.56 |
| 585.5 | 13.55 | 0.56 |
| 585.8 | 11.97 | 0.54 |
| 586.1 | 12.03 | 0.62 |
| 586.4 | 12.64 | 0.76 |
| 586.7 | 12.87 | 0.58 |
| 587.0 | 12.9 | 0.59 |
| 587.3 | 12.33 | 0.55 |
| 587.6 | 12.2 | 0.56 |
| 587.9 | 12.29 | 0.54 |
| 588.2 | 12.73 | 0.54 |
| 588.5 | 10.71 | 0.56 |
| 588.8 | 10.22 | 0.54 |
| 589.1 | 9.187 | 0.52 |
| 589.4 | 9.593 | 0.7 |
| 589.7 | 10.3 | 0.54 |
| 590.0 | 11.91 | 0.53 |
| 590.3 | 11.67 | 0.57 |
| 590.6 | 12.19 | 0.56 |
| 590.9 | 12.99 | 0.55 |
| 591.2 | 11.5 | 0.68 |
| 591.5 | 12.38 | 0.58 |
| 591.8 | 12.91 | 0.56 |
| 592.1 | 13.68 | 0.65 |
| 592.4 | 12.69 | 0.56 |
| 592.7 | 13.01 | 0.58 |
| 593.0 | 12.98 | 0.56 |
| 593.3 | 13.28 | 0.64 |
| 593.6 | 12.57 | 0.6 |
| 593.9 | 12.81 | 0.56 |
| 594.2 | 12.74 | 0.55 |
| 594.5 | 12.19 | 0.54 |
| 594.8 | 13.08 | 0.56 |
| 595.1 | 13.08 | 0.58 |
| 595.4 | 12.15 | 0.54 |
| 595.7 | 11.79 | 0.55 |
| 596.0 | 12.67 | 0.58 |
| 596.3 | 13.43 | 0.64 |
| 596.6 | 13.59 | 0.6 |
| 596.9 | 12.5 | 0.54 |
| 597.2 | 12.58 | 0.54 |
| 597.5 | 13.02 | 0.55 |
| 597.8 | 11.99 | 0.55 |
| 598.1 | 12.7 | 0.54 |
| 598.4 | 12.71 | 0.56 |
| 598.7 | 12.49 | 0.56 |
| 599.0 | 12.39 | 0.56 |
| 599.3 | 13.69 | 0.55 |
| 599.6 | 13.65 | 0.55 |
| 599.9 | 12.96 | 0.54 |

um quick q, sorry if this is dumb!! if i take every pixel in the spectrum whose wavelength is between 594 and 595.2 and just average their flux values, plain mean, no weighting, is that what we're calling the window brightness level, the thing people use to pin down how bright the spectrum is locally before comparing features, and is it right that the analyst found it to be 12.8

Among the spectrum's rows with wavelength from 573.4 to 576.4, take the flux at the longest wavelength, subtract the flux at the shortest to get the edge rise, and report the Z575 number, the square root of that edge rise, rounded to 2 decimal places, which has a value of 0.94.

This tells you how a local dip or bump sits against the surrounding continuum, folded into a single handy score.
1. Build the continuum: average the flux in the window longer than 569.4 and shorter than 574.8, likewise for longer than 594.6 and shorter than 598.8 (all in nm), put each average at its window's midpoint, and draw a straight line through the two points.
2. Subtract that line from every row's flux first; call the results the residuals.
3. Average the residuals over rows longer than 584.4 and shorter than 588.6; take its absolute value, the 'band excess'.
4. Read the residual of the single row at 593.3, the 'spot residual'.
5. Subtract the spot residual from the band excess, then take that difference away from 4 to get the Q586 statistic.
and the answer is 4.4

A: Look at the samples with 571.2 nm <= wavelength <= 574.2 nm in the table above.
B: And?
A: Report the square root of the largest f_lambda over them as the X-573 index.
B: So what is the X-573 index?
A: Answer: 3.70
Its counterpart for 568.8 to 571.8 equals 3.68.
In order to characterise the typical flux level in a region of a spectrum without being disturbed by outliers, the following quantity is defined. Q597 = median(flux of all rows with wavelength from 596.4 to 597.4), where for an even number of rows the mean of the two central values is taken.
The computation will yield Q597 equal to 12.6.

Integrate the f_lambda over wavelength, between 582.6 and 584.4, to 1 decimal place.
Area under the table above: 24.2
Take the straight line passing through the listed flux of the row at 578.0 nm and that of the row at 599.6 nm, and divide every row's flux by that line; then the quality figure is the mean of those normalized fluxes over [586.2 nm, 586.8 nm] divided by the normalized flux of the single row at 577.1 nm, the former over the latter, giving 0.88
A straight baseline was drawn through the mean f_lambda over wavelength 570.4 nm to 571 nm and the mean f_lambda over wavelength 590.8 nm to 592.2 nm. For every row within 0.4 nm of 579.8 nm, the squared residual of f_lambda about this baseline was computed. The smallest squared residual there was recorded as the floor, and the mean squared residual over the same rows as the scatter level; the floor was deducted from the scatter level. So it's 1.2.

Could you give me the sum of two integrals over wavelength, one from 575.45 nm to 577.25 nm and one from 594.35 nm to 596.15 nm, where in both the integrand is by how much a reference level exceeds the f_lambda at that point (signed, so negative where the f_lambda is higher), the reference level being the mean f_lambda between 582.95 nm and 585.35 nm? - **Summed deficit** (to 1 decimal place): 1.6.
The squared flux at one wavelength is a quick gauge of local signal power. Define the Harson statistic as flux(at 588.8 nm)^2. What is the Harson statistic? 104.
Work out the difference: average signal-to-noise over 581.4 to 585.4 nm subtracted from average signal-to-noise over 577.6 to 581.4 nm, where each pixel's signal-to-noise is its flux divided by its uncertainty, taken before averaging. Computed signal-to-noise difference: -0.19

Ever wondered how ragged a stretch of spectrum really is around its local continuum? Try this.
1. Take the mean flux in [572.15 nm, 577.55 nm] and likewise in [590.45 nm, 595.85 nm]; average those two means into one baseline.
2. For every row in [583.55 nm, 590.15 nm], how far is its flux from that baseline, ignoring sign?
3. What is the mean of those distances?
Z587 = 1.0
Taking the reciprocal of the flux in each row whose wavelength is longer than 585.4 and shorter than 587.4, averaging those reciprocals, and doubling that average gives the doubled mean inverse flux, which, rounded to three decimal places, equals 0.159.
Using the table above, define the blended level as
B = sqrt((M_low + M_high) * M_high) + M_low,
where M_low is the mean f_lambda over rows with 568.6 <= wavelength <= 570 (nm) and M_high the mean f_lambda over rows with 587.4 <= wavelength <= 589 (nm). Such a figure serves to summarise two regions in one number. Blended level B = 29.1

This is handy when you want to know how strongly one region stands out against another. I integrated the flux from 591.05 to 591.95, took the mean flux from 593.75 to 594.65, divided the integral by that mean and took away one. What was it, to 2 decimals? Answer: -0.12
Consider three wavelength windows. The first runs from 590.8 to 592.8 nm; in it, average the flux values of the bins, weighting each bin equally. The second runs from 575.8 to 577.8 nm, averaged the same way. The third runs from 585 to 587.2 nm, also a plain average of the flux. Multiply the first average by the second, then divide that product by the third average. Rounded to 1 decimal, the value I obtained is 13.0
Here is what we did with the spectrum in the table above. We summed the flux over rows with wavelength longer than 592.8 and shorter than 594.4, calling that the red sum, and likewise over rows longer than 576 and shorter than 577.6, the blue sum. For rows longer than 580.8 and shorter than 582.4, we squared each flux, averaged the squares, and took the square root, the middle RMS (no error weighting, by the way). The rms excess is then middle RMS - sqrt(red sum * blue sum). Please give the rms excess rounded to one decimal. -52.6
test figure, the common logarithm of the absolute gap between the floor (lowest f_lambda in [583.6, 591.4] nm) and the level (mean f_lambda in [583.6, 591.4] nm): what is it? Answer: 0.47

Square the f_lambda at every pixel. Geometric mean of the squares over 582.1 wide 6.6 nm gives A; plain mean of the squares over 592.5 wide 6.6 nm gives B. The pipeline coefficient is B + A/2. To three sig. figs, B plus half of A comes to 239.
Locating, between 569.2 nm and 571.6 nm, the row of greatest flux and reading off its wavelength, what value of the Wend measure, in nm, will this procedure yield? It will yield 571.4 nm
